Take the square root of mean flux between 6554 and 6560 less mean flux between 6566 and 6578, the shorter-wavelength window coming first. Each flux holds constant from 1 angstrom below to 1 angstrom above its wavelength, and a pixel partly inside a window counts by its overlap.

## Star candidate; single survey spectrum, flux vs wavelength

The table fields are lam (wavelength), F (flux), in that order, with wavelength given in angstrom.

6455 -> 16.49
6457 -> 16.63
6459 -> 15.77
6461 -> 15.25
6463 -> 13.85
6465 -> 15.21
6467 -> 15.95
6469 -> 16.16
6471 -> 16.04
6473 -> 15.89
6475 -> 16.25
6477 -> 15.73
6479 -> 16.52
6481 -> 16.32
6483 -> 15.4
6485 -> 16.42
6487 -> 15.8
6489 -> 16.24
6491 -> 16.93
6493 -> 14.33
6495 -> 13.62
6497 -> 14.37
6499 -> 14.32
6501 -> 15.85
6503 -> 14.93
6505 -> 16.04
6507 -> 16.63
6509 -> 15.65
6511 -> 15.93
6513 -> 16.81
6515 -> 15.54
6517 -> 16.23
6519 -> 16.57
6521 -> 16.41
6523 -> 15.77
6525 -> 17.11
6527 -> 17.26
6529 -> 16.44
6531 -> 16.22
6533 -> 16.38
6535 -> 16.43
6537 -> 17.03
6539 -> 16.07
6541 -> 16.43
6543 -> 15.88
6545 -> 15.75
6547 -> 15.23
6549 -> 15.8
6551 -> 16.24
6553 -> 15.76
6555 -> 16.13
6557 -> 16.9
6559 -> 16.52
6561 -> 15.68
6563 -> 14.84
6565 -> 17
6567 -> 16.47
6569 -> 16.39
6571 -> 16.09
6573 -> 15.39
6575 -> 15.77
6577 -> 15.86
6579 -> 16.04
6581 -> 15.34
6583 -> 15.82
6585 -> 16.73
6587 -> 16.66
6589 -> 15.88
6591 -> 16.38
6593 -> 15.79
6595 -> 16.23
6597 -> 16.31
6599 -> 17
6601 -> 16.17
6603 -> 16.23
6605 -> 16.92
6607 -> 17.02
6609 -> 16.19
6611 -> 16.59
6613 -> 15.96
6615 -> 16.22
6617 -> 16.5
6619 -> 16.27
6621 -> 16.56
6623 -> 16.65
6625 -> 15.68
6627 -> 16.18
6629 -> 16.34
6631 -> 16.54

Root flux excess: 0.72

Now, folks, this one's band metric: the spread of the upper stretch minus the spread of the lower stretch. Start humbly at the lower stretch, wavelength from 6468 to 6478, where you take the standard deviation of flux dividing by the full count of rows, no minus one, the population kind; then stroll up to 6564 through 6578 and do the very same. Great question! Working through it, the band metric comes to 0.31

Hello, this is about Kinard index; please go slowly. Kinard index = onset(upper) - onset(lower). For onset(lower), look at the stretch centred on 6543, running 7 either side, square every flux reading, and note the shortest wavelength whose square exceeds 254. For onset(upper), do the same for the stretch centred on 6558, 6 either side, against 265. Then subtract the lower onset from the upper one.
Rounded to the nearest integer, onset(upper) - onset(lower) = 20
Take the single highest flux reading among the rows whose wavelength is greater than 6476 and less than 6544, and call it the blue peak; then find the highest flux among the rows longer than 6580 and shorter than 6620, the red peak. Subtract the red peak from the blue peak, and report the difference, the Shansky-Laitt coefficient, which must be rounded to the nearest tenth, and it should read 0.2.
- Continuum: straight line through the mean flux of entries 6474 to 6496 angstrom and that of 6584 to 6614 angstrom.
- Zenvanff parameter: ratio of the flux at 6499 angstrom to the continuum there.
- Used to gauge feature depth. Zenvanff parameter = 0.90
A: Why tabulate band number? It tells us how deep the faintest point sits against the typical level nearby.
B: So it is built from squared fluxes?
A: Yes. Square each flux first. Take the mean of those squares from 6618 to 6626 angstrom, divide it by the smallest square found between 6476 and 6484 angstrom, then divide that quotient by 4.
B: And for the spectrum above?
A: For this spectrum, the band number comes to 0.280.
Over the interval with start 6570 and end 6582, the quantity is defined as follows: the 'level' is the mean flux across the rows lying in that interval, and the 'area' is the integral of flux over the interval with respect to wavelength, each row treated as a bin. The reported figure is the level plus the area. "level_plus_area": 205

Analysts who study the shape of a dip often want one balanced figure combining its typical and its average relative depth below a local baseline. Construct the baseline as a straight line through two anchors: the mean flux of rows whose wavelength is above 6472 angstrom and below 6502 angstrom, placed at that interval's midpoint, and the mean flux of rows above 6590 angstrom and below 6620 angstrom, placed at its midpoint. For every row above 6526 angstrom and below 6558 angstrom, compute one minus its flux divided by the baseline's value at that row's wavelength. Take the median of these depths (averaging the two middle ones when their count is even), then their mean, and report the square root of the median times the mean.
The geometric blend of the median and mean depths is 0.017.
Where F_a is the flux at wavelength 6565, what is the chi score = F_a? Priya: 17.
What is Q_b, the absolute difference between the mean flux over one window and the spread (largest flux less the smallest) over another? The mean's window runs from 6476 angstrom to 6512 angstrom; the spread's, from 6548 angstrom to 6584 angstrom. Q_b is 13.5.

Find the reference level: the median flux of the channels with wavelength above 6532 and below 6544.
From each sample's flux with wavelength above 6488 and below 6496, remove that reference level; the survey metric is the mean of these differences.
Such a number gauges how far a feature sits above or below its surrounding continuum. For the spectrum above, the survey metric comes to -1.1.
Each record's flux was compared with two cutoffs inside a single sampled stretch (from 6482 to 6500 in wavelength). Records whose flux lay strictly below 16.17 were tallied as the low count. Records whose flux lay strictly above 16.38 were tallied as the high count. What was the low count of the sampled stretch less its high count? 4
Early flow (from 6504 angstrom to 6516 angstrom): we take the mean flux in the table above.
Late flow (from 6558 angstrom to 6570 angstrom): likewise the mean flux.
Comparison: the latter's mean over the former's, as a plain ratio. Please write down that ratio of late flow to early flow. 1.00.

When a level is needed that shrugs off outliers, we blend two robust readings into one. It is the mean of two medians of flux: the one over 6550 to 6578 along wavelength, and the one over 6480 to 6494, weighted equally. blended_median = 16.2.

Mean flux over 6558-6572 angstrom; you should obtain 16.1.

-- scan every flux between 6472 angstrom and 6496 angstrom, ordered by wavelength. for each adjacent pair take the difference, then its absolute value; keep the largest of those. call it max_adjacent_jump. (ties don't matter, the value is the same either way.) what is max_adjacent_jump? 2.6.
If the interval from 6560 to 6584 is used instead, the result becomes 2.2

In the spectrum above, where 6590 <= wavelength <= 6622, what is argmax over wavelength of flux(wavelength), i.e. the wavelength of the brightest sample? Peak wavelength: 6607 angstrom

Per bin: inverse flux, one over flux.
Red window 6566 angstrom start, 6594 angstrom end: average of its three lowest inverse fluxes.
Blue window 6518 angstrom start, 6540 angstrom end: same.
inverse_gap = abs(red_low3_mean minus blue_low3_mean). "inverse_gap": 0.0018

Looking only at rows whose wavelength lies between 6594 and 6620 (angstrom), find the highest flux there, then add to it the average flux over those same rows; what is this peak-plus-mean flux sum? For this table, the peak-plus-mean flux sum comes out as 33.5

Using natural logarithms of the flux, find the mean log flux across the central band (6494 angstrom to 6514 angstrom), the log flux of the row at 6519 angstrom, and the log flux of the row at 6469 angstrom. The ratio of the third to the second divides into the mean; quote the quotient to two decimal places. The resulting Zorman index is 2.76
